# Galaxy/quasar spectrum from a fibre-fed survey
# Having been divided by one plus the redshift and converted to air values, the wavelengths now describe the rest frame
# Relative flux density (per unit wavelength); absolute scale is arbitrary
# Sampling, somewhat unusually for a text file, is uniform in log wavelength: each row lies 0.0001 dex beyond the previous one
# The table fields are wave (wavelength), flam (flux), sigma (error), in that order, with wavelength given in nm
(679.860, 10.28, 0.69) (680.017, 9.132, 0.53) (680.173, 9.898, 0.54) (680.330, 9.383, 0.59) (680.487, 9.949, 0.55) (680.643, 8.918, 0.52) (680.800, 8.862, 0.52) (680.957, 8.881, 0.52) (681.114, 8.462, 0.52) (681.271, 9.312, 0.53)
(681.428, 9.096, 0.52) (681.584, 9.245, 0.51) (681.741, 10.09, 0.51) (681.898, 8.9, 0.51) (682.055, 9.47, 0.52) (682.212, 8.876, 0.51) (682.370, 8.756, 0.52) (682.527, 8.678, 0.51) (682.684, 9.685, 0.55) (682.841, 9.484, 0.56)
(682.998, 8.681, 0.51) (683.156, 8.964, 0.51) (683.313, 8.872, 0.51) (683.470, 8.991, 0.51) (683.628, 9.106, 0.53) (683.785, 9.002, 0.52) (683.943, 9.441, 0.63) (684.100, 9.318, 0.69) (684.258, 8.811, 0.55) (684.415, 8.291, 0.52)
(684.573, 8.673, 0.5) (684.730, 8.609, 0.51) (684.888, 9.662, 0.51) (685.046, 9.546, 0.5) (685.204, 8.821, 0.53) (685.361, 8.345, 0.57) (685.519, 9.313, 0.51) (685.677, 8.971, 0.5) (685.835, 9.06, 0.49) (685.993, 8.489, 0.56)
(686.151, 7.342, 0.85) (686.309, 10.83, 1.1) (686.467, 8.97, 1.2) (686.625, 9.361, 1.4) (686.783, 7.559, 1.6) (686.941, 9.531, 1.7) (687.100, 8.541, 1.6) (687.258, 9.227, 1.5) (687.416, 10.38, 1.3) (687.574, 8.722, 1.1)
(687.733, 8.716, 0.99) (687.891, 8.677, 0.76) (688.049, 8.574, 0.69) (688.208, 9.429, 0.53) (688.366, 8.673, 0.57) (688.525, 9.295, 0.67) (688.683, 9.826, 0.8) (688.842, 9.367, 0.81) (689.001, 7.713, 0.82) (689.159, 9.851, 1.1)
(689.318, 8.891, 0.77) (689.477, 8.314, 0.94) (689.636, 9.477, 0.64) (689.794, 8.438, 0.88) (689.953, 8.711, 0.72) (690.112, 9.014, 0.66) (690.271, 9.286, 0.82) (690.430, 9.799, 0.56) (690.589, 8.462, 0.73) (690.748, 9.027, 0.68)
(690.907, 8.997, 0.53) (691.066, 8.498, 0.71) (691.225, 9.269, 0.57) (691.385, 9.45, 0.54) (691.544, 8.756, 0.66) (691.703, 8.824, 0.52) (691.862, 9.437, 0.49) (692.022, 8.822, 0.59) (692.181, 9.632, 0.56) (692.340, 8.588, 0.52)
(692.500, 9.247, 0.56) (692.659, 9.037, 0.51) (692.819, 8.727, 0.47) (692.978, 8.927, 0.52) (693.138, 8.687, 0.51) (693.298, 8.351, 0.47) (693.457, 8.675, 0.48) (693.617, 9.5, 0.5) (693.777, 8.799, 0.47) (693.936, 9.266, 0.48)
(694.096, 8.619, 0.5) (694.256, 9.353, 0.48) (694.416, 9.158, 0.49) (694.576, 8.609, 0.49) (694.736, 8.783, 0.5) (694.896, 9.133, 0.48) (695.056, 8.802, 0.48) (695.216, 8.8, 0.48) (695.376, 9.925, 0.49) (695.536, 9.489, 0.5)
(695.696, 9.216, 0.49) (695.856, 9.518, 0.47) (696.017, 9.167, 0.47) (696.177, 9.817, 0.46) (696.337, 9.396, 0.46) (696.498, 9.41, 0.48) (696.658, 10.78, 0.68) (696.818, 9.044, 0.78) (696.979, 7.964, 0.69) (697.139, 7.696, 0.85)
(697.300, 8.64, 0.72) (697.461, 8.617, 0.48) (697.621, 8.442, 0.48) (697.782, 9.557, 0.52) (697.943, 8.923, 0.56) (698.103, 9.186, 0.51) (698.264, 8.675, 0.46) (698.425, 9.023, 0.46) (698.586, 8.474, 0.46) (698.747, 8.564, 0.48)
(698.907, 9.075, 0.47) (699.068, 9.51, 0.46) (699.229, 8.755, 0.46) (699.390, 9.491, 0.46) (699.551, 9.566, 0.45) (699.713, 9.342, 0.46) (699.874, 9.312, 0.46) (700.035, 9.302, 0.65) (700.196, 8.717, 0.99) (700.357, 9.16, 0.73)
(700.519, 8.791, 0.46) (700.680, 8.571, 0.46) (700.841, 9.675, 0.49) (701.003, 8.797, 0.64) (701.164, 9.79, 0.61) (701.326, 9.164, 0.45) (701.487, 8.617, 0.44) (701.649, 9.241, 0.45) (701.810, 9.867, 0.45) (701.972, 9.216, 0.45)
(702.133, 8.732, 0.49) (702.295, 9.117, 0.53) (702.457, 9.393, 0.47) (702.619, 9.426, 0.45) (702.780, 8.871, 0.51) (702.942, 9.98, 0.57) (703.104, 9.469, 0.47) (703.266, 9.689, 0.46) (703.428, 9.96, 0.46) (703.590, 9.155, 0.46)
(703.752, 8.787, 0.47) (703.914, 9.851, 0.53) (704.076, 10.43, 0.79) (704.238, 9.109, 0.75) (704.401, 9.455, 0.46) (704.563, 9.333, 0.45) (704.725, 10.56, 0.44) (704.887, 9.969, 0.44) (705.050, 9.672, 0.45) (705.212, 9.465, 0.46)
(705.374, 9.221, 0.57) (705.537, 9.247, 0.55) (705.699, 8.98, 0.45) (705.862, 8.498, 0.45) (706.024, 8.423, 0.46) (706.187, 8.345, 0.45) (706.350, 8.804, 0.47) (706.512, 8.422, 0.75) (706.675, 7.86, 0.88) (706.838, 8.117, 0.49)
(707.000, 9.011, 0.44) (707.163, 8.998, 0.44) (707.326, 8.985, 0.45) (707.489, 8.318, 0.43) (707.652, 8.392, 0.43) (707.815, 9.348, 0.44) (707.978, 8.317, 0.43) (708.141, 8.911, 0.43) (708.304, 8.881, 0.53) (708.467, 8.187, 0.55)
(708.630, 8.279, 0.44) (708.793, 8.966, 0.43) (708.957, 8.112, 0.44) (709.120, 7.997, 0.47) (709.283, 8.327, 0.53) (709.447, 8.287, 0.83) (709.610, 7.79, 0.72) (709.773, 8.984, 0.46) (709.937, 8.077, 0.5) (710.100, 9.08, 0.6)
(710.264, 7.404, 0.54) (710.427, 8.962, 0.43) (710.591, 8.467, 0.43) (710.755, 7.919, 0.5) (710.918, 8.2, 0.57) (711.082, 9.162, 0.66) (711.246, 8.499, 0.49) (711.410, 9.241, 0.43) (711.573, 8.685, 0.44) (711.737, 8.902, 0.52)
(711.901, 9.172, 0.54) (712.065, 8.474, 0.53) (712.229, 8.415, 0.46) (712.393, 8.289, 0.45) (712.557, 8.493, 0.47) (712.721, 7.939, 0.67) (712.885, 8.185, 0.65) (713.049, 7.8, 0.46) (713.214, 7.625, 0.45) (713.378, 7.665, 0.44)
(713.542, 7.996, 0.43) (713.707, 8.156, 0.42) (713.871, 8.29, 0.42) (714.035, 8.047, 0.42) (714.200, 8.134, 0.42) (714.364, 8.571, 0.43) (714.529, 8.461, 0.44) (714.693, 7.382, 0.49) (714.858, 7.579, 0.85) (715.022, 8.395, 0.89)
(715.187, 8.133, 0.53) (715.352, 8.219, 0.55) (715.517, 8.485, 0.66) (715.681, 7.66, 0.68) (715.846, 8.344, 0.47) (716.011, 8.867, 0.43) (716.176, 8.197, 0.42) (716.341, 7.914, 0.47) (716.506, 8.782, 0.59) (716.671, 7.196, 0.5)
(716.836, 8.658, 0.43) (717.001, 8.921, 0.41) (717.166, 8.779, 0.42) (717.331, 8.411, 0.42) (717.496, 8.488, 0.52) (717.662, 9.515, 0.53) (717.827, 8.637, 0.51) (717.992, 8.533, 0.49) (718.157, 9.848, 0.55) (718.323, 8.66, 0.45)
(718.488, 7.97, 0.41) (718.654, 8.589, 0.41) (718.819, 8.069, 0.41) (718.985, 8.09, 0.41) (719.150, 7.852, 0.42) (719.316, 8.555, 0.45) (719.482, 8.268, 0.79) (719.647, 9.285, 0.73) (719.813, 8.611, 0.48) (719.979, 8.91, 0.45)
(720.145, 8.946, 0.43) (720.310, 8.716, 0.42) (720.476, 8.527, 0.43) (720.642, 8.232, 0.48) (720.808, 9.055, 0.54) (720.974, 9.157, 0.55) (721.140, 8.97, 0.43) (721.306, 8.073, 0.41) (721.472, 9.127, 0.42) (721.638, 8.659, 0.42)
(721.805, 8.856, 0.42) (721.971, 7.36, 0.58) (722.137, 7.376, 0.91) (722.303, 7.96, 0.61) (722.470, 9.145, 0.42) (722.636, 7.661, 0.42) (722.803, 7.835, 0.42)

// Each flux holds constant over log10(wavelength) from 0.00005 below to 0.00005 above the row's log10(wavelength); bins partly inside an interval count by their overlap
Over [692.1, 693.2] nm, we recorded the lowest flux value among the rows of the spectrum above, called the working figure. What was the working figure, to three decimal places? 8.588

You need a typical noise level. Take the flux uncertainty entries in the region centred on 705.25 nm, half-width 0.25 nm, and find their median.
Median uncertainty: 0.46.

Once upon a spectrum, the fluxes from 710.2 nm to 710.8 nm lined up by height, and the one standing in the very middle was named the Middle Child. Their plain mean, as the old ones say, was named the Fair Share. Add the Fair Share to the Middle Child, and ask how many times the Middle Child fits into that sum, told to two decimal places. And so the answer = 2.00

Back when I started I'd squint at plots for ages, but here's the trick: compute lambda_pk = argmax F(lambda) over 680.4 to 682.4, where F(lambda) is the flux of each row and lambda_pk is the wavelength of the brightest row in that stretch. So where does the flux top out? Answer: 681.741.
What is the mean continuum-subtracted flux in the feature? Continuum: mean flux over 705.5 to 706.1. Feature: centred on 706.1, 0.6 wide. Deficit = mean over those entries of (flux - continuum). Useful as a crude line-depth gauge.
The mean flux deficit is -0.3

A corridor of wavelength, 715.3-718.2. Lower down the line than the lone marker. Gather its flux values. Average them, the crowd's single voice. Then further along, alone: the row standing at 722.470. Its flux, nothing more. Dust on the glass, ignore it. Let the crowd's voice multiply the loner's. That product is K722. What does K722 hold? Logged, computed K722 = 78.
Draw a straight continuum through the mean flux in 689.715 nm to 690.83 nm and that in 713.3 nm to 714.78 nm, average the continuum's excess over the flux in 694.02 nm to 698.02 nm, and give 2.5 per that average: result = -7.7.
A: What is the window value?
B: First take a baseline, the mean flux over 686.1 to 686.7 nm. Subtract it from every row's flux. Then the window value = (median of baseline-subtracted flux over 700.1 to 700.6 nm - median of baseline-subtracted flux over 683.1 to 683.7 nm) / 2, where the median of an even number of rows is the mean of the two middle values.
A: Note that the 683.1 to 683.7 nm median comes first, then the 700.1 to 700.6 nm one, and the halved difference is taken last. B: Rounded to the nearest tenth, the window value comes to -0.1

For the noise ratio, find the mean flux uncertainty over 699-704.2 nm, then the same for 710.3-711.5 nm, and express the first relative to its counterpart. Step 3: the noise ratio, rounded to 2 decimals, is 1.04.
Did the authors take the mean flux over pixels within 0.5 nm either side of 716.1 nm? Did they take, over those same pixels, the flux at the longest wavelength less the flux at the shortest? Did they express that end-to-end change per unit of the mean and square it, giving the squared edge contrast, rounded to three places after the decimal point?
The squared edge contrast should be 0.018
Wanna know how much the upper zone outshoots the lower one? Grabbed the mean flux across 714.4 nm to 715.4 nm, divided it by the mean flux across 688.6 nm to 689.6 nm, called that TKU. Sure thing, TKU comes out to 0.89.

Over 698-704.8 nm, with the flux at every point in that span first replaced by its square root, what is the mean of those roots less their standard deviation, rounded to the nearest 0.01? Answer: 2.96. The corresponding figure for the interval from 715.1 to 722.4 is 2.82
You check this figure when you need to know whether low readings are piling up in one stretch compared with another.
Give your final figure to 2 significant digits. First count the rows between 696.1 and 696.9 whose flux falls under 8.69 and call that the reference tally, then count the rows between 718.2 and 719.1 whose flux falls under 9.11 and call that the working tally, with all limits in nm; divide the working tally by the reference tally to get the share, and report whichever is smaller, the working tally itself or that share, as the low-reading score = 5.0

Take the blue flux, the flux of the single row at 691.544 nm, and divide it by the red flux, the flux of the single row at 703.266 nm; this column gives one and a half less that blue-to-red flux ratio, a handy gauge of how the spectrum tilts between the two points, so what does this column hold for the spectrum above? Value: 0.596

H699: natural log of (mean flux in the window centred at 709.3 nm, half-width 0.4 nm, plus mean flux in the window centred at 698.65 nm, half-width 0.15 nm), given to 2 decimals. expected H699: 2.81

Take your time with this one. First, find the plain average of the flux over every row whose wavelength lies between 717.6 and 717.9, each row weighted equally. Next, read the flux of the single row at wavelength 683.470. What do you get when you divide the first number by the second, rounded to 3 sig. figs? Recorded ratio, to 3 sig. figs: 1.01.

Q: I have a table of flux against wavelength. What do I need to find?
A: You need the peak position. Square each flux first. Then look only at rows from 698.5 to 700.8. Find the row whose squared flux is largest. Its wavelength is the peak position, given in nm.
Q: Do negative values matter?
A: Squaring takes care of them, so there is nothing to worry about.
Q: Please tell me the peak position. 699.551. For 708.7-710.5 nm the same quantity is 710.100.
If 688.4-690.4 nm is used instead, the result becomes 689.159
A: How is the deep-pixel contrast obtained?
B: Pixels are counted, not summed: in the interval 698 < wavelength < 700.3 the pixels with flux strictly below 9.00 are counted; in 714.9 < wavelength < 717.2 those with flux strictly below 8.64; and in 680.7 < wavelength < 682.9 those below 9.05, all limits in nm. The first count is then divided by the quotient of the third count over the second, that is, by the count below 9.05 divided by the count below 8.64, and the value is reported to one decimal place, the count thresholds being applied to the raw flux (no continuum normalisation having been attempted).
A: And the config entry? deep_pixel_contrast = 6.4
